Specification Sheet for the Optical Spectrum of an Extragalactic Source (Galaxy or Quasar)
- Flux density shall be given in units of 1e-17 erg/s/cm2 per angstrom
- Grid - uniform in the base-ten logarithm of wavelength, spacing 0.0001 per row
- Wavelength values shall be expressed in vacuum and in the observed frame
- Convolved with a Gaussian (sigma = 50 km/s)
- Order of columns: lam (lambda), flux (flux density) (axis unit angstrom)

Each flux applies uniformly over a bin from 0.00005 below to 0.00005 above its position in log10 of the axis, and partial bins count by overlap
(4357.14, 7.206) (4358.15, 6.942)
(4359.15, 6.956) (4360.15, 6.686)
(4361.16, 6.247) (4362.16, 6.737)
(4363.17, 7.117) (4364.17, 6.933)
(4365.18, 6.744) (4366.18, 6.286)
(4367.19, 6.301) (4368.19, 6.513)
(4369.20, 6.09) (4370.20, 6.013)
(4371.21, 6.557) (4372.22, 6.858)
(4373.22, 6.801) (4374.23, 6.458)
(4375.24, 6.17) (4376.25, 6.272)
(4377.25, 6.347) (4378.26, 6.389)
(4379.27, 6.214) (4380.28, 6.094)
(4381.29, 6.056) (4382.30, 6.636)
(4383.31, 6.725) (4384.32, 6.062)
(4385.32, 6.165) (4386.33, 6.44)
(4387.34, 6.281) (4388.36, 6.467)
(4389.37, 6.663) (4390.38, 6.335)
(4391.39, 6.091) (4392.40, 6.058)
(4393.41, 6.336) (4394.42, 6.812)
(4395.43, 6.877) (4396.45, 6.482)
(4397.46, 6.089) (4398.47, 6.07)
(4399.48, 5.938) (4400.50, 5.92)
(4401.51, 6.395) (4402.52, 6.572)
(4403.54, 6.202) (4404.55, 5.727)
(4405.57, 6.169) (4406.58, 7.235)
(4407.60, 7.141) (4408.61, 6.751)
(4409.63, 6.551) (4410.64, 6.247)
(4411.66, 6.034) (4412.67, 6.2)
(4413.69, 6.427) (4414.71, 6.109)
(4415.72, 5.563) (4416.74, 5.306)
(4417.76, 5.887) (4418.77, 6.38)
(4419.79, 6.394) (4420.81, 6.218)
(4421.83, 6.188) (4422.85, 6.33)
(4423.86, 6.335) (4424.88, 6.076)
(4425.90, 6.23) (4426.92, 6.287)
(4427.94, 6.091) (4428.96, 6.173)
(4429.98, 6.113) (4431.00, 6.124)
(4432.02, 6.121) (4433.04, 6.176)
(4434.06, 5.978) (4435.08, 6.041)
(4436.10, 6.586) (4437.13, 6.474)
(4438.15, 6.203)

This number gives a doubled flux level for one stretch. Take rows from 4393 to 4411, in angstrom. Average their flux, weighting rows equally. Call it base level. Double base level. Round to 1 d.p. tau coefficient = 12.8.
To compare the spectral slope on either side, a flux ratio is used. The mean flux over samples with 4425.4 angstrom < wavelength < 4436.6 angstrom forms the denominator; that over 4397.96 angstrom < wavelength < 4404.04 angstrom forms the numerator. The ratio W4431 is 1.00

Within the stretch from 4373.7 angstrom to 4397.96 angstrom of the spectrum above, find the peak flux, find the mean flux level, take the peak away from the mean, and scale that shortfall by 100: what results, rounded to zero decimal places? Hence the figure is -52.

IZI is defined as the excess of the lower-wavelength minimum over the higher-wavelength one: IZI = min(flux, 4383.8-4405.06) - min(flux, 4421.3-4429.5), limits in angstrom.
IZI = -0.3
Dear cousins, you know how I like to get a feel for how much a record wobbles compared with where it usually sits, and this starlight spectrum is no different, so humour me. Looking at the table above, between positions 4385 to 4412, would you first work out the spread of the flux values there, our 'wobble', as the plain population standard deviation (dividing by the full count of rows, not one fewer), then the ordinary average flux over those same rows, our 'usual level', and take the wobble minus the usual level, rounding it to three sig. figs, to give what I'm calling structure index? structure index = -6.01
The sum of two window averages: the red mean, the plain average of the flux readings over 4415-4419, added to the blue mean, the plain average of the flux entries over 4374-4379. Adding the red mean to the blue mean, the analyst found 12.1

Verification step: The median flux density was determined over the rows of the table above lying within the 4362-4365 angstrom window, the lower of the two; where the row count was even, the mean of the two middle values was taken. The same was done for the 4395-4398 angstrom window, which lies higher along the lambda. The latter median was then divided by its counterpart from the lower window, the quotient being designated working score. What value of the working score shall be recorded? 0.93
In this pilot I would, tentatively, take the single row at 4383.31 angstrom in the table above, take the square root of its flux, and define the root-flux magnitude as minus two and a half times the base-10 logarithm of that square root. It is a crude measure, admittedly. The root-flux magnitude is -1.035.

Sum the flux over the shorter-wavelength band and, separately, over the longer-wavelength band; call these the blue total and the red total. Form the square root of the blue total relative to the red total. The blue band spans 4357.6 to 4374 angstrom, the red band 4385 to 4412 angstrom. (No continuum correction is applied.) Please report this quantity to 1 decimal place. 0.8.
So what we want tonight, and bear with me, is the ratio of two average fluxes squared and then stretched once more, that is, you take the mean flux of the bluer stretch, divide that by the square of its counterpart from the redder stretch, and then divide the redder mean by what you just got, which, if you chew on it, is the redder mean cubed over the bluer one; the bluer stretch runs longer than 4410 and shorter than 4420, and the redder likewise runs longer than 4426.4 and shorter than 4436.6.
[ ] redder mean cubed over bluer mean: 38.8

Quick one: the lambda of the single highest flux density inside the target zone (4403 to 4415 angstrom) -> 4406.58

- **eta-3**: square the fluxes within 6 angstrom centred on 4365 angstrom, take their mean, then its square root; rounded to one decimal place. 6.7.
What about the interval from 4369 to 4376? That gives 6.4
